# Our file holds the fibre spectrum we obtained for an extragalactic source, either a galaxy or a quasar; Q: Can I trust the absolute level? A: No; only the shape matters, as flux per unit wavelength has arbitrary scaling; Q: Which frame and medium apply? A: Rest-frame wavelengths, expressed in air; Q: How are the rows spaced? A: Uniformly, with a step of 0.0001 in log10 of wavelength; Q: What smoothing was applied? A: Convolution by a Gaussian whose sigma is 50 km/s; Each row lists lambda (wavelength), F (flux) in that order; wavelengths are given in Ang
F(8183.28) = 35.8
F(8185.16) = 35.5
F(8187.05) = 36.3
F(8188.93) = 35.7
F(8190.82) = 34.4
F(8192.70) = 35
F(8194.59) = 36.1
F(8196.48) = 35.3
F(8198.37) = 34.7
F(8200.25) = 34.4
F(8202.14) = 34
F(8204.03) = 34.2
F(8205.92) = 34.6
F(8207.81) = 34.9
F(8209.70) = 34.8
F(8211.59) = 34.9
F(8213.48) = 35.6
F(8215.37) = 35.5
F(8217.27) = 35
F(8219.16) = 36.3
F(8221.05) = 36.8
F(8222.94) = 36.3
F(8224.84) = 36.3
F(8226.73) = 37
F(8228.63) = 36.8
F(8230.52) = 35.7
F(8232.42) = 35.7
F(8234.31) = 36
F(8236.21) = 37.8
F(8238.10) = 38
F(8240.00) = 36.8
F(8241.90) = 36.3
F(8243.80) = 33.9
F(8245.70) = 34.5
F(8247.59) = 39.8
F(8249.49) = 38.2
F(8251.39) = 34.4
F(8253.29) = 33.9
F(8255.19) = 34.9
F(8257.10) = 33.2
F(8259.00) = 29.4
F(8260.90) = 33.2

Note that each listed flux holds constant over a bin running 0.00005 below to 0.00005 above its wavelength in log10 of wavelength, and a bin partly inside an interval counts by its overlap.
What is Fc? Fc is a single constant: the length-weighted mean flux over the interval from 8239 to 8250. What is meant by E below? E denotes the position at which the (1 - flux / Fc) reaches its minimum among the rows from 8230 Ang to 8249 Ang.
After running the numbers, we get 8247.59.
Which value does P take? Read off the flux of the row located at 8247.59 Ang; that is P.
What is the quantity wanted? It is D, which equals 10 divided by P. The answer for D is 0.251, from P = 39.8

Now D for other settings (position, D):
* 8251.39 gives 0.291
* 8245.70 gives 0.290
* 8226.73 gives 0.270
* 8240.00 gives 0.272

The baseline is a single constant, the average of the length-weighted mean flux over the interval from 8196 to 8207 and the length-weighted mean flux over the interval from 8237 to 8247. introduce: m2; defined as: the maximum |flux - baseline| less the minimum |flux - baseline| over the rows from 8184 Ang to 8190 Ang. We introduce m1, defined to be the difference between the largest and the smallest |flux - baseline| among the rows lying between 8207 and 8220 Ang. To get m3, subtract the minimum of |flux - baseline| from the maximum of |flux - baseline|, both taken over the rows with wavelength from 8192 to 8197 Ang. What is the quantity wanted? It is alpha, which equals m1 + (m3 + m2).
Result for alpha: 2.4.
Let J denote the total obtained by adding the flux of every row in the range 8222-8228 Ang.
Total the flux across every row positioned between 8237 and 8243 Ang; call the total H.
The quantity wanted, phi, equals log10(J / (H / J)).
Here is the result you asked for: 2.03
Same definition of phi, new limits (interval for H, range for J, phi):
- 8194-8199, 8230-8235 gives 2.04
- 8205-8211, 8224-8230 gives 2.07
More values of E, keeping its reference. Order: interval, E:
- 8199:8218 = 8213.48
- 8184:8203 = 8187.05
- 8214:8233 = 8226.73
